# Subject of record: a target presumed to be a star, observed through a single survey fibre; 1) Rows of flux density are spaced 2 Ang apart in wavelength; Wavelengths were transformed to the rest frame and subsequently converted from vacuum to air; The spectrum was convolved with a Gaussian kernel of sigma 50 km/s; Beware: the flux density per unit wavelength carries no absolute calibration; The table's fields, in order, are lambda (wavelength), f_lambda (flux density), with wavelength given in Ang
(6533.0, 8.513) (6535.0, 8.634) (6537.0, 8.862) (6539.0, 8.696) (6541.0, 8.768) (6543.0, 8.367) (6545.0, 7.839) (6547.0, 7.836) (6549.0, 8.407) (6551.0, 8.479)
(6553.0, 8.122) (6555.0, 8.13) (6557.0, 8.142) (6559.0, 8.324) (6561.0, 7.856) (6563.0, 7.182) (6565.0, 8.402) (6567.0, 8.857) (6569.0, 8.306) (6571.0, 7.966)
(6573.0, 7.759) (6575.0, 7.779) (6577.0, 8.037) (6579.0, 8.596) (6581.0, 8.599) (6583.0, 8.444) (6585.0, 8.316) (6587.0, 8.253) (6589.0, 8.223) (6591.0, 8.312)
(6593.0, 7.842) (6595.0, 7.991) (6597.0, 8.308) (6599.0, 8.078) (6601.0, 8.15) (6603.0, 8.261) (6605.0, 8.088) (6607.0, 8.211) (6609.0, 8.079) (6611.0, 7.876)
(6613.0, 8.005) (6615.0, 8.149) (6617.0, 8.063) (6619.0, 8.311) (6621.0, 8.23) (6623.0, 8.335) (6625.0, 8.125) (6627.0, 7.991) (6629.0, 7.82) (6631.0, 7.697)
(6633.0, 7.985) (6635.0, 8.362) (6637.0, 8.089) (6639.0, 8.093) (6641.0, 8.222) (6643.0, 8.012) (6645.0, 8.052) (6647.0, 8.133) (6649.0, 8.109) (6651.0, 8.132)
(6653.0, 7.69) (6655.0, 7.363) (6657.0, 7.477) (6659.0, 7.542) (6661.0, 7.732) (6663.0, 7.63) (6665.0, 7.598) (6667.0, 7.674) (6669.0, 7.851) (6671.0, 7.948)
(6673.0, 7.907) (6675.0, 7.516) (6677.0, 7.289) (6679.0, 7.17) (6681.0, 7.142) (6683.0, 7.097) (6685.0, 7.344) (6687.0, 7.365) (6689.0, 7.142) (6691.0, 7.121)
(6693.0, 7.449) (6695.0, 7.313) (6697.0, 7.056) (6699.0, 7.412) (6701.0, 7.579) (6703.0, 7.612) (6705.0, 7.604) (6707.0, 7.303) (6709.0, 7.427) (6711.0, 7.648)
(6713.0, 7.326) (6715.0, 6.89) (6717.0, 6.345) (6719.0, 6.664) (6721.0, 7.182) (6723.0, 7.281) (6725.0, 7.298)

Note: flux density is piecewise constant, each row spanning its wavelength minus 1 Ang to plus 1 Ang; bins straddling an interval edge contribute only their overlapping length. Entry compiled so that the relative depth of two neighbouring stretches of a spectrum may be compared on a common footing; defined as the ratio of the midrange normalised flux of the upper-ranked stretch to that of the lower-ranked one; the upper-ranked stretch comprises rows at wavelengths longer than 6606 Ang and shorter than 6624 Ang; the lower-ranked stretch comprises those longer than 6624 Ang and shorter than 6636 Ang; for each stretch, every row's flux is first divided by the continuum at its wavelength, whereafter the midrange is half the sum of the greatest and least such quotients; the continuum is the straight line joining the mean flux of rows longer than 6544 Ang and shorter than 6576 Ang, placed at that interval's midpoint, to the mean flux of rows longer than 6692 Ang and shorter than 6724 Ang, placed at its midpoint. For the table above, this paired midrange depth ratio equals 0.998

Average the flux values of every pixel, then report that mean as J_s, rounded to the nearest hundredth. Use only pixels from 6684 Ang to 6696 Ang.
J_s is 7.29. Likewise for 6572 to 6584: 8.20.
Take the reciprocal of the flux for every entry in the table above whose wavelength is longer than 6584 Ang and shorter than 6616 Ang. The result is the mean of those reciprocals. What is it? 0.123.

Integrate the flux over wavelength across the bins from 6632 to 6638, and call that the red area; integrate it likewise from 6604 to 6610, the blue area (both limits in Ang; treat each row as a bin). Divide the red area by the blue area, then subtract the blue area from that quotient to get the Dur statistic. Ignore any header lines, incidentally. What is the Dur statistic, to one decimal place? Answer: -47.8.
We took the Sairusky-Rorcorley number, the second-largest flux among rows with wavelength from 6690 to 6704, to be 7.579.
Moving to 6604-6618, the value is 8.149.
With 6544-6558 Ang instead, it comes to 8.407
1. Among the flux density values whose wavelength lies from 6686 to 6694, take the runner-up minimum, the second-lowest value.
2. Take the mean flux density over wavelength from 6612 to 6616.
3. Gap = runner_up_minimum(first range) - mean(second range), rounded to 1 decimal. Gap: -0.9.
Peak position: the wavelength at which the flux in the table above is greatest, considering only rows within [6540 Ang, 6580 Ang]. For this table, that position 6567.0 Ang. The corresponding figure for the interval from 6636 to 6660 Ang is 6641.0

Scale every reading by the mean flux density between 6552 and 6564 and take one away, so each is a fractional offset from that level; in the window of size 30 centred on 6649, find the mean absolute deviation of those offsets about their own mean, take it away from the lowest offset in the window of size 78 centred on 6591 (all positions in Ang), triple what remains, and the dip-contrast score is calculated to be -0.39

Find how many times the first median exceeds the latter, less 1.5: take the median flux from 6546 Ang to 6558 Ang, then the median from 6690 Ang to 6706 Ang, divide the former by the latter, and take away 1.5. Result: -0.41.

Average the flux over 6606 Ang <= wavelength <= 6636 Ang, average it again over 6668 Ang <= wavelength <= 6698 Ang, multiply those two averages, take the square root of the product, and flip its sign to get -7.7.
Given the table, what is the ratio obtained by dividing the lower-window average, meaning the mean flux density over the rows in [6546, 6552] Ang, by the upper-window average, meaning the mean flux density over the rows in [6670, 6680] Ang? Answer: 1.09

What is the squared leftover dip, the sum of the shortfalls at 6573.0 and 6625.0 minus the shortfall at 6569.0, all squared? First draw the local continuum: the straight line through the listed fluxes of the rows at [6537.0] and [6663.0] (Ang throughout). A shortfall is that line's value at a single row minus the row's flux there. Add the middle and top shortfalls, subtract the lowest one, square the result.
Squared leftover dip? 0.15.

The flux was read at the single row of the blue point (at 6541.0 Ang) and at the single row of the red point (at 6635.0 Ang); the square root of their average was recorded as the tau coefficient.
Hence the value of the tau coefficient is 2.93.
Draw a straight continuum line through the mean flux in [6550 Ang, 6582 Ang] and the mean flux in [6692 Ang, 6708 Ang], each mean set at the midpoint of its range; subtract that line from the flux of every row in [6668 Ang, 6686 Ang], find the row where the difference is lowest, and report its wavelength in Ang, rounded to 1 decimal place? 6683.0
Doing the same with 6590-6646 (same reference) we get 6593.0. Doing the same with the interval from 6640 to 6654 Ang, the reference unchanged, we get 6653.0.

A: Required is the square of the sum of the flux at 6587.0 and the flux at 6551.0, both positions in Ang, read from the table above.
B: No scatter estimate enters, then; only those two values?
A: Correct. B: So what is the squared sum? 280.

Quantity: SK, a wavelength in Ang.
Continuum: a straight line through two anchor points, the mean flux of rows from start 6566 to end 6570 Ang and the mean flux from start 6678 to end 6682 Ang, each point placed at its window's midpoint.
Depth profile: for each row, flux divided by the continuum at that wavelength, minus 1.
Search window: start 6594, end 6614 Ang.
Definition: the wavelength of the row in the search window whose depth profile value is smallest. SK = 6595.0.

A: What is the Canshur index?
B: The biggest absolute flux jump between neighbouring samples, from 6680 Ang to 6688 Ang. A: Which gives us 0.25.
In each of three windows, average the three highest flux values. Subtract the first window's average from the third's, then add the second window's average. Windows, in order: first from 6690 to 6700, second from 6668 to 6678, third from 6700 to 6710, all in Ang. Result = 8.1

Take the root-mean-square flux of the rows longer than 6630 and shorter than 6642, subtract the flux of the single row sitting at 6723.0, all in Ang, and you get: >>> 0.8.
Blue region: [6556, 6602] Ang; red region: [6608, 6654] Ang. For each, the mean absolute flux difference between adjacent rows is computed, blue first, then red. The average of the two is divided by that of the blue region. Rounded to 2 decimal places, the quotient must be 0.77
